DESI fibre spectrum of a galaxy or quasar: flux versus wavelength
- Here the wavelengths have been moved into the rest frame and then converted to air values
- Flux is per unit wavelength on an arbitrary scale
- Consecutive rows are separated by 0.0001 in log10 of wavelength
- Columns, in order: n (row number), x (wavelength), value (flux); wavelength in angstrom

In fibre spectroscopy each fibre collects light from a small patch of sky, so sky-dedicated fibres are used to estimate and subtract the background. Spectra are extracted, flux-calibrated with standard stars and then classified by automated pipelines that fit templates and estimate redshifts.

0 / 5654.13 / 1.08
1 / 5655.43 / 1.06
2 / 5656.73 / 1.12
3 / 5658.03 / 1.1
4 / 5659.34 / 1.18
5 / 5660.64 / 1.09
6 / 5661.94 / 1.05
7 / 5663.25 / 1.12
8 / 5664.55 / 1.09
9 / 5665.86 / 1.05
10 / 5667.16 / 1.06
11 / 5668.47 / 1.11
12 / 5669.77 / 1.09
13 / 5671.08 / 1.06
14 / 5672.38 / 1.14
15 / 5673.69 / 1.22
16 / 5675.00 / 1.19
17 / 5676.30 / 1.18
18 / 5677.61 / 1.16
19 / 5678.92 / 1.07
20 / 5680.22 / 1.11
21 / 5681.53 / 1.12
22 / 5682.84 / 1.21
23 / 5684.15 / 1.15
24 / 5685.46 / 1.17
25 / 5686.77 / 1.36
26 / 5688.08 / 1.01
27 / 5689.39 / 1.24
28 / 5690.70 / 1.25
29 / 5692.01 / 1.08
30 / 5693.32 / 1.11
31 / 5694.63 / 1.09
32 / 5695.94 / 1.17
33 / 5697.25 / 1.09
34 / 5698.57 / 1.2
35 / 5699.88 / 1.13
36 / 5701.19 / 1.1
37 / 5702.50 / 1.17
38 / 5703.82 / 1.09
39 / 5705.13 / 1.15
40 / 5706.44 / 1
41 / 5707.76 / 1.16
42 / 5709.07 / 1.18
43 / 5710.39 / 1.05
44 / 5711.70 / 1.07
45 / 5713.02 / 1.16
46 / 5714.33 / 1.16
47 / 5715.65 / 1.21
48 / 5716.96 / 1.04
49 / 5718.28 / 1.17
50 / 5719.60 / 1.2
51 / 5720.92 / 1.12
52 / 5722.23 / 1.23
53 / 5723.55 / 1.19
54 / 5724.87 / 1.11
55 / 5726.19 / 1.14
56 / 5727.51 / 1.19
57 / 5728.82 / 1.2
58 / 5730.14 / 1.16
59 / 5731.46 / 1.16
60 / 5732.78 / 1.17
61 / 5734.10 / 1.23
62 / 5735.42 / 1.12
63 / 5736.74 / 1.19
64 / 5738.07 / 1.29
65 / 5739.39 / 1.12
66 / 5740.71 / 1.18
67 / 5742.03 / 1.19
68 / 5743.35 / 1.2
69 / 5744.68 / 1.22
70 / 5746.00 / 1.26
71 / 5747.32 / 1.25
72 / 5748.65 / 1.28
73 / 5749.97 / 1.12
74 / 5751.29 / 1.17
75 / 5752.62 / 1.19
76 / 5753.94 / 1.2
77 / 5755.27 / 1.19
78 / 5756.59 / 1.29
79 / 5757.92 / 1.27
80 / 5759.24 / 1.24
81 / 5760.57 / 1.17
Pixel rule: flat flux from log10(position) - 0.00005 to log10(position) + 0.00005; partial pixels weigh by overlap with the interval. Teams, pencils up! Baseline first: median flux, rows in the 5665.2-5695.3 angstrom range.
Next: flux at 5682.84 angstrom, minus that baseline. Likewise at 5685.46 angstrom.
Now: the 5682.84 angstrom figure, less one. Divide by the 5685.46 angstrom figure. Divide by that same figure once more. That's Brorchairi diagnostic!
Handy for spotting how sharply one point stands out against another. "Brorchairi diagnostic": -364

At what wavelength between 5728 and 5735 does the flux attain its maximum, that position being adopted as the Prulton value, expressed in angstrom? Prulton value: 5734.10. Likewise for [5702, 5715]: 5709.07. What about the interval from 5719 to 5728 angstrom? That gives 5722.23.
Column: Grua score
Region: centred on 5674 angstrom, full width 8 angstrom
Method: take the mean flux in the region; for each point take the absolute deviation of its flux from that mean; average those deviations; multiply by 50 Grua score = 1.9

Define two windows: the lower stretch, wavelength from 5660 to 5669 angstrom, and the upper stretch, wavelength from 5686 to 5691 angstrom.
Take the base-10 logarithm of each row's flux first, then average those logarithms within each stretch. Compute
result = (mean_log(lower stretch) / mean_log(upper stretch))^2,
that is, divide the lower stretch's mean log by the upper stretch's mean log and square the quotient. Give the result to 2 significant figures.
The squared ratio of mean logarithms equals 0.17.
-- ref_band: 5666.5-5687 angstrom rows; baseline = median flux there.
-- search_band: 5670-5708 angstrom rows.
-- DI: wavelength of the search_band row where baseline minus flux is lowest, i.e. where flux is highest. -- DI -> 5686.77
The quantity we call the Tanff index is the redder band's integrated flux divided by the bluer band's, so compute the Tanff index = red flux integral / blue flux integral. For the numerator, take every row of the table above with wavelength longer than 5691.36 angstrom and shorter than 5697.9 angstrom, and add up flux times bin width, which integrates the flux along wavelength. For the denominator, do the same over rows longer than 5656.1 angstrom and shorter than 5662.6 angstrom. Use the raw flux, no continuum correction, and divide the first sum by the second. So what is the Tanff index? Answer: 1.01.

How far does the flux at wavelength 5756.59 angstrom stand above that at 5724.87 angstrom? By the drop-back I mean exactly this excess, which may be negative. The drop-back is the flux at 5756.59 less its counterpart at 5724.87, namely 0.18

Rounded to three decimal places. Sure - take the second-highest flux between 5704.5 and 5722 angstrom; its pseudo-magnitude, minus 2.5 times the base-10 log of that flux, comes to -0.198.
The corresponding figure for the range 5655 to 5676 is -0.189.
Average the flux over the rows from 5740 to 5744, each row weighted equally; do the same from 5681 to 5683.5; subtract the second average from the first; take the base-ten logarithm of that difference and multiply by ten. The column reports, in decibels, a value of -16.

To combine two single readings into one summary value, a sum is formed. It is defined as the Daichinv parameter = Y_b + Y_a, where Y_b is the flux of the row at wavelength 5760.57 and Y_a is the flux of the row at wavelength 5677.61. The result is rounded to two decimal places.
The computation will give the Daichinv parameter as 2.33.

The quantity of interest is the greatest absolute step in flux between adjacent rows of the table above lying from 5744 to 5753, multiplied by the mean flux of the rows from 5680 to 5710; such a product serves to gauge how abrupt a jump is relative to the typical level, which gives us 0.183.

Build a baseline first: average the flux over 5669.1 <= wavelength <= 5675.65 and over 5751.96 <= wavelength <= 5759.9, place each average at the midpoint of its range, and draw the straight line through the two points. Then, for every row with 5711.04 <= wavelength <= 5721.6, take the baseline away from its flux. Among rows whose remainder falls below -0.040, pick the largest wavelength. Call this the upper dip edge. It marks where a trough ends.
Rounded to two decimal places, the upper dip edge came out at 5720.92 angstrom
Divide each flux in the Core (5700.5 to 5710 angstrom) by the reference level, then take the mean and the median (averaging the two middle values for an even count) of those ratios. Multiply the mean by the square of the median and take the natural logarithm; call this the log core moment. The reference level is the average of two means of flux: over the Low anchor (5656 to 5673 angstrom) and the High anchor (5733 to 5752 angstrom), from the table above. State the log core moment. -0.023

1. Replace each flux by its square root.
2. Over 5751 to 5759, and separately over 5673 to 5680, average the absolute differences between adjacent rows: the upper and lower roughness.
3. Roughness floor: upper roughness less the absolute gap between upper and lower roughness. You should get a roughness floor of 0.011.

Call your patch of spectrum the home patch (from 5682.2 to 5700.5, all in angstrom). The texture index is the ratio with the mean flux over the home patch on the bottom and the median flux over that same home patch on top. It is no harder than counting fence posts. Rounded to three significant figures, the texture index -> 0.999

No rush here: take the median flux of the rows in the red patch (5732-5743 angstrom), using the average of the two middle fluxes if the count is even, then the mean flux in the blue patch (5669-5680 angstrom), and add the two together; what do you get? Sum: 2.32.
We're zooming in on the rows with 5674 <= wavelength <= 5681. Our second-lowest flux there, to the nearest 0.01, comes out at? 1.11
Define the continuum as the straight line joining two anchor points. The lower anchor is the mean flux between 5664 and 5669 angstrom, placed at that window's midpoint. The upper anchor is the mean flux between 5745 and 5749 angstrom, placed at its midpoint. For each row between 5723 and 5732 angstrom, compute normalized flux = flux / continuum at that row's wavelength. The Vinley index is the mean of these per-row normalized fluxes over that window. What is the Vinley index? 0.96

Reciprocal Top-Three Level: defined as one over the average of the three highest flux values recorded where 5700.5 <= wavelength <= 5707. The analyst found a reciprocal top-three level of 0.877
